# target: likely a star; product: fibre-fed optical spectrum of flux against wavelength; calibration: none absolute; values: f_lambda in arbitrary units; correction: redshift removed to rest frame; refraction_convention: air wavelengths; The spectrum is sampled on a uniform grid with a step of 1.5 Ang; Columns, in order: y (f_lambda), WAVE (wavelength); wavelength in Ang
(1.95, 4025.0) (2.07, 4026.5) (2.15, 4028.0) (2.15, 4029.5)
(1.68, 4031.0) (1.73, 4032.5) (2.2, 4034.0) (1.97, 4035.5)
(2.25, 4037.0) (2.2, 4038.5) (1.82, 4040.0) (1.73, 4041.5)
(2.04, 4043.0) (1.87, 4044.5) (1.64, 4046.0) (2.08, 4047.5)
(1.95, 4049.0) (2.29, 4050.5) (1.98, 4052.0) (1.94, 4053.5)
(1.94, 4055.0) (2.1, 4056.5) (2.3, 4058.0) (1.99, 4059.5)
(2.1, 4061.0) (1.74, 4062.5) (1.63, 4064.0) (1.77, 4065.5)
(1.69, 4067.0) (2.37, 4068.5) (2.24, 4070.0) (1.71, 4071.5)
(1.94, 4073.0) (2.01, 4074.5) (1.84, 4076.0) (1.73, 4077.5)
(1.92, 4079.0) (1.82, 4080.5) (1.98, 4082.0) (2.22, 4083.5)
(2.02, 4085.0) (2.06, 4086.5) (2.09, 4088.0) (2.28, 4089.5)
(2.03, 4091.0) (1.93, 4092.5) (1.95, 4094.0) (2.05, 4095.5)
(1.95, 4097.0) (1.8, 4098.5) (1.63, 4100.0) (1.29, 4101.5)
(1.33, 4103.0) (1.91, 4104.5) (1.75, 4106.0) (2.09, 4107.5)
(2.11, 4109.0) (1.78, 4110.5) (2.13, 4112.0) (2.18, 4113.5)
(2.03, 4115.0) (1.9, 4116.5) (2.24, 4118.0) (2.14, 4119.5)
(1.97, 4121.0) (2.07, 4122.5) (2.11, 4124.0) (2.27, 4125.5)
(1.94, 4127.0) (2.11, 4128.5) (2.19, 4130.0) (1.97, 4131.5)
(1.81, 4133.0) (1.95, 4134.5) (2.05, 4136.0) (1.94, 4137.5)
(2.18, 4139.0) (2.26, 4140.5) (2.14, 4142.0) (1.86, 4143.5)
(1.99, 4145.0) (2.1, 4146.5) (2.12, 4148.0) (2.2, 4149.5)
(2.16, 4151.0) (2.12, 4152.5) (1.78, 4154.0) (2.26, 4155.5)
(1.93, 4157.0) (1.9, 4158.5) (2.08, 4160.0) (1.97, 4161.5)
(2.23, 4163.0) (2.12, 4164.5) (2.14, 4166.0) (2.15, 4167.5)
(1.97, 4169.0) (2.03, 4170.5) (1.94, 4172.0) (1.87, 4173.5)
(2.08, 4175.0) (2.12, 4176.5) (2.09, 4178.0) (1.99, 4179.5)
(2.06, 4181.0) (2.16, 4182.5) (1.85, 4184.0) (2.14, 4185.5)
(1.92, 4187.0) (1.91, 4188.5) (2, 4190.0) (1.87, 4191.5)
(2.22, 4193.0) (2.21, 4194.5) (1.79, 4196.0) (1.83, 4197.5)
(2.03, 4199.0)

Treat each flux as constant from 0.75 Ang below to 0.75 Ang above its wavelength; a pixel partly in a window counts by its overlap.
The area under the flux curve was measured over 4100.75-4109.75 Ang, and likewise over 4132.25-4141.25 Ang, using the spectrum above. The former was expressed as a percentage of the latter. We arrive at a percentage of 86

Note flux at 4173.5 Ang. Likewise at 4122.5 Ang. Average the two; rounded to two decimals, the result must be 1.97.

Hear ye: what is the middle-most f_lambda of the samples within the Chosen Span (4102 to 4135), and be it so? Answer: 2.05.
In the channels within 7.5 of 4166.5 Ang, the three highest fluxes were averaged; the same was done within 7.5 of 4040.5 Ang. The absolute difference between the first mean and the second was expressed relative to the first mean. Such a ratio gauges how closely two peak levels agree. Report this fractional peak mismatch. 0.02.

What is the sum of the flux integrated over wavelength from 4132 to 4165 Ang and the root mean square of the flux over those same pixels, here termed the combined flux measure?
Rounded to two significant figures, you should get 70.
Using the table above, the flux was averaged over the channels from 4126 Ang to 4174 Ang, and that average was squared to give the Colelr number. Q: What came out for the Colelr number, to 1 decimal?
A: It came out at 4.2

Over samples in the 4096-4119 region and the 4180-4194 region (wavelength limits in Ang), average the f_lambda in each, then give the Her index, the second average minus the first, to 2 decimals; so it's 0.14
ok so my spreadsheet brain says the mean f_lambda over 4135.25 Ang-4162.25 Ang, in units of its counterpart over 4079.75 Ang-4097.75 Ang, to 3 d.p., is 1.013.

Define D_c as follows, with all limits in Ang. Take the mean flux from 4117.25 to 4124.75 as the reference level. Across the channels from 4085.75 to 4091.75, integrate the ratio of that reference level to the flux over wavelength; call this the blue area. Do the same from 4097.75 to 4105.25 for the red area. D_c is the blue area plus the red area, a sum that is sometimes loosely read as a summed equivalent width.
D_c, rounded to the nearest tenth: 16.2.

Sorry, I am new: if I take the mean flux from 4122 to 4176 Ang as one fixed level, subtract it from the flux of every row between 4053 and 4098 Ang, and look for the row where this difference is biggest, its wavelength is 4068.5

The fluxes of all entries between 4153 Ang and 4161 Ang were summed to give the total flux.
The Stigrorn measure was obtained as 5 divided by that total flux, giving 0.503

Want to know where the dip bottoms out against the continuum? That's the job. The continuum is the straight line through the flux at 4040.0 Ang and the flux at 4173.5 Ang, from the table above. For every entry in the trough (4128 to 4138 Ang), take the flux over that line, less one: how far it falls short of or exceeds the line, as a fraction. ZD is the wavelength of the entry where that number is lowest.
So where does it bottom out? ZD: 4133.0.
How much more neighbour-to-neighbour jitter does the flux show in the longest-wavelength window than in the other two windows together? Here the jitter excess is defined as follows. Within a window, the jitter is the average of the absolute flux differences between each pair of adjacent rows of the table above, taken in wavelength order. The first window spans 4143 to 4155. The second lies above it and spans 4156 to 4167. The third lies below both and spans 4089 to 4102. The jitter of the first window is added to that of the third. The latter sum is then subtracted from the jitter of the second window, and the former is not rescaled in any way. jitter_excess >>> -0.14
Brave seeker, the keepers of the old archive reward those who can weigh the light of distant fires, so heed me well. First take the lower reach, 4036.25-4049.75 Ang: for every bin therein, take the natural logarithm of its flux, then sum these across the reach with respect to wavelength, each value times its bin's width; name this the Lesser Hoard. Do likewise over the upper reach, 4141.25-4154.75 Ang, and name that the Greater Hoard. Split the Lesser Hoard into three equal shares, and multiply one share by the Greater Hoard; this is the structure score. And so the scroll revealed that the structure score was 29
